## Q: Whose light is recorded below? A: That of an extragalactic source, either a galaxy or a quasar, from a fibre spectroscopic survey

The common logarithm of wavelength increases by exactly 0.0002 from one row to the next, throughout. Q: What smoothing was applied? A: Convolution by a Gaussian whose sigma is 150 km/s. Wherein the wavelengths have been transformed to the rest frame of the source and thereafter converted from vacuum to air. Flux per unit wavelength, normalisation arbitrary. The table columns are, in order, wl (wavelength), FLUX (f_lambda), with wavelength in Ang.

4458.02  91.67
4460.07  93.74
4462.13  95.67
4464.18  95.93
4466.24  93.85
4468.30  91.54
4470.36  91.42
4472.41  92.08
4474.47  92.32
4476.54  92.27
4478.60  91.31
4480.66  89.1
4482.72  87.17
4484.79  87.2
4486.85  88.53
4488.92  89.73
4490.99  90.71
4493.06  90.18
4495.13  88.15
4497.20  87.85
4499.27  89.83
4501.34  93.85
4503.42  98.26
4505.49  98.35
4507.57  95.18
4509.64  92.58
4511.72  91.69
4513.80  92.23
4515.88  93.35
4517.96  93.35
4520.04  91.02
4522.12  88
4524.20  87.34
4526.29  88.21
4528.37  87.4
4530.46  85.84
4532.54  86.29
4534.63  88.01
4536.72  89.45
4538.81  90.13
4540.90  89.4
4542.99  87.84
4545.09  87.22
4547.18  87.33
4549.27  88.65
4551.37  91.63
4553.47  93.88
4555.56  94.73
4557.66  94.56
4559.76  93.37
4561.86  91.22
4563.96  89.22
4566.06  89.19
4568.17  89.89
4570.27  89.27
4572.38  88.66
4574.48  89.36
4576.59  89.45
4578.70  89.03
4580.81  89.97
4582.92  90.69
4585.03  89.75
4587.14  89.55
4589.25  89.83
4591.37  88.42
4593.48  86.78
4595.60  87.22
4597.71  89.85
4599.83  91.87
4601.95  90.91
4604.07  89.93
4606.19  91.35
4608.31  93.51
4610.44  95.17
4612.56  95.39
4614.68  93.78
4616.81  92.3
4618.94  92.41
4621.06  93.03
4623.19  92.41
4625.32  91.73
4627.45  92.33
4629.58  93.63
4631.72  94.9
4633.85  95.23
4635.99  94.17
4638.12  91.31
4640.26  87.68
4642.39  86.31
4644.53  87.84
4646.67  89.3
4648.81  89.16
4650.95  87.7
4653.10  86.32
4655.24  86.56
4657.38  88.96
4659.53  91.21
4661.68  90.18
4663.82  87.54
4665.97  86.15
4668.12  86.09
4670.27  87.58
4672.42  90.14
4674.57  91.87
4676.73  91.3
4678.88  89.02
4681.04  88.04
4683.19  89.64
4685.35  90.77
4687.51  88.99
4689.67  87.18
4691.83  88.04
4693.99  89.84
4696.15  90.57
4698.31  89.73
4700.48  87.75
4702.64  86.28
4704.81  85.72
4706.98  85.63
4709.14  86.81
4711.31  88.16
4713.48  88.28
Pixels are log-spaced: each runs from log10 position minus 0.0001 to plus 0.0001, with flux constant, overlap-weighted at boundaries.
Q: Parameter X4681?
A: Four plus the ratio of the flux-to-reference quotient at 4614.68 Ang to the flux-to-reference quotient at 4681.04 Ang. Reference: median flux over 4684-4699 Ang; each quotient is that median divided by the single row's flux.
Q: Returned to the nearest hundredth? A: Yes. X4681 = 4.94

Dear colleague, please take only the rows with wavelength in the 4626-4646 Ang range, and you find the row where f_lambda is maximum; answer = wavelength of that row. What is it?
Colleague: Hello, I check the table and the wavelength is 4633.85 Ang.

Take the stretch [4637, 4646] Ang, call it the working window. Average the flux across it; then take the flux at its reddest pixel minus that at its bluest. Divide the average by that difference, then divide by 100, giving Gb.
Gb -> -0.25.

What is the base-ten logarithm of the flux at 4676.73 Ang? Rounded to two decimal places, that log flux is 1.96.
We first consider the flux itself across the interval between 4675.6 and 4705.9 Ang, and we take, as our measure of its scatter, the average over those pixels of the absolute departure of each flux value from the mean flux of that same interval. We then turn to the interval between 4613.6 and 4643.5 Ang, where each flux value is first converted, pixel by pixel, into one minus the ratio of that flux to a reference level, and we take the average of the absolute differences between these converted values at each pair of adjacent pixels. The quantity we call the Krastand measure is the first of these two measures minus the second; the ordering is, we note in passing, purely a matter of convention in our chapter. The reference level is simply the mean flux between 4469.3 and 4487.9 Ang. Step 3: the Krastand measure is 1.36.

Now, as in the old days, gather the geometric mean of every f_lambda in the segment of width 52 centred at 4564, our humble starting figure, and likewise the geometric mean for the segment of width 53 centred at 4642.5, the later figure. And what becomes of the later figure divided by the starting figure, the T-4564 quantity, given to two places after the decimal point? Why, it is 1.00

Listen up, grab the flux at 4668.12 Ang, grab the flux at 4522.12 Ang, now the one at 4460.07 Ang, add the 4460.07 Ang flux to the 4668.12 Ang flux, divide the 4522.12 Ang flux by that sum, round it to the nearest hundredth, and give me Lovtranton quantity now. 0.49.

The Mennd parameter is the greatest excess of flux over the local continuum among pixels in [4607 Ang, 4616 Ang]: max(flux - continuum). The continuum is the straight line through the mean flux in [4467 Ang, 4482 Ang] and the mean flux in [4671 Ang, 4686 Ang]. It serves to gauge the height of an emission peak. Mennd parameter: 5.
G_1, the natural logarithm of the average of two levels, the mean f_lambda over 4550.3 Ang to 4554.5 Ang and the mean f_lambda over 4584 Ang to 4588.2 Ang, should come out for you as 4.513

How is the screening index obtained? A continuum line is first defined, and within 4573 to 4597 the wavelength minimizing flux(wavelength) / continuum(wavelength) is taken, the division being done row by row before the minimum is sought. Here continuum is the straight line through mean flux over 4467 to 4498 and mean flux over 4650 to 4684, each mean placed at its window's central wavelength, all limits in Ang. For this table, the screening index 4593.48 Ang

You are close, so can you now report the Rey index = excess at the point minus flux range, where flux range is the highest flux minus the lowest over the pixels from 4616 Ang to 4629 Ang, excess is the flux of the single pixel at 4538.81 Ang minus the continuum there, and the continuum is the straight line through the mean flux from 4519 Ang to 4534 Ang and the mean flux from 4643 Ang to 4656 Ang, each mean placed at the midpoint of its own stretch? 1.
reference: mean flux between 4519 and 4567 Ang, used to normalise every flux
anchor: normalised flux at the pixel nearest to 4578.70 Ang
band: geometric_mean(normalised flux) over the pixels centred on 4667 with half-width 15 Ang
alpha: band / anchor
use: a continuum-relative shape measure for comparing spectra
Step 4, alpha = 1.00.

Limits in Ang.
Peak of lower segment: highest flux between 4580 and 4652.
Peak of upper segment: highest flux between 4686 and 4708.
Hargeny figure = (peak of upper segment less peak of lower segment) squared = 23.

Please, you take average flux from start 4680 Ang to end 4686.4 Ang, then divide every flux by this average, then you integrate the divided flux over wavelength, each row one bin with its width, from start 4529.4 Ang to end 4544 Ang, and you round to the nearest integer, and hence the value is 14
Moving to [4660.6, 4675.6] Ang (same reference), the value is 15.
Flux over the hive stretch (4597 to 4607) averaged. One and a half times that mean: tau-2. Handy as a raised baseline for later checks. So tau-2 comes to 136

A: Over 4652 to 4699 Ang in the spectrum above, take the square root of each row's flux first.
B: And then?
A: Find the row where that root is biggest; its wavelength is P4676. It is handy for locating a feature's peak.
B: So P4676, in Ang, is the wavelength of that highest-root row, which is 4674.57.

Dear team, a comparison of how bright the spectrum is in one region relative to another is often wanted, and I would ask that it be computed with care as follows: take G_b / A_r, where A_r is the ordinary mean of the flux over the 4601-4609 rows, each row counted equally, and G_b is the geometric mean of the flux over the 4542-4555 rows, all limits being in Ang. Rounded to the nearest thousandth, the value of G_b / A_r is 0.978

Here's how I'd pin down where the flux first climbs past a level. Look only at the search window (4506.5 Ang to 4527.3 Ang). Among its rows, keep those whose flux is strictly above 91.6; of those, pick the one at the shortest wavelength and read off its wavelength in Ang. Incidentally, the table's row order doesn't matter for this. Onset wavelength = 4507.57 Ang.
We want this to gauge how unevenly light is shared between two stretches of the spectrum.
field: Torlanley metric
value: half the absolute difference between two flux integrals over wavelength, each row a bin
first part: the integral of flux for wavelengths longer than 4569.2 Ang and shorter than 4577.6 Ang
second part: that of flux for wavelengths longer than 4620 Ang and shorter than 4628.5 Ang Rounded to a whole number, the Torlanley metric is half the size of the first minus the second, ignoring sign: 18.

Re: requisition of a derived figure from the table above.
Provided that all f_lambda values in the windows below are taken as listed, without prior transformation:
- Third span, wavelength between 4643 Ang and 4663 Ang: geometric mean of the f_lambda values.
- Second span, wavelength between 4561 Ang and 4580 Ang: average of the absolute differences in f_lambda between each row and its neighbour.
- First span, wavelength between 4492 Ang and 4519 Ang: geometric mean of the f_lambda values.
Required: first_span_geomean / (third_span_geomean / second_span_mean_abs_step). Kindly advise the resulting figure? 0.68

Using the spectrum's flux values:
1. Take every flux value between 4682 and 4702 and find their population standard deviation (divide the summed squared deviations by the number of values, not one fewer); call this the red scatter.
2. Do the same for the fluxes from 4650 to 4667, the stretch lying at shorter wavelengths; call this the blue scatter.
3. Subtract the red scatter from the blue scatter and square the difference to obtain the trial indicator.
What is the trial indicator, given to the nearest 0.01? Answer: 0.31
